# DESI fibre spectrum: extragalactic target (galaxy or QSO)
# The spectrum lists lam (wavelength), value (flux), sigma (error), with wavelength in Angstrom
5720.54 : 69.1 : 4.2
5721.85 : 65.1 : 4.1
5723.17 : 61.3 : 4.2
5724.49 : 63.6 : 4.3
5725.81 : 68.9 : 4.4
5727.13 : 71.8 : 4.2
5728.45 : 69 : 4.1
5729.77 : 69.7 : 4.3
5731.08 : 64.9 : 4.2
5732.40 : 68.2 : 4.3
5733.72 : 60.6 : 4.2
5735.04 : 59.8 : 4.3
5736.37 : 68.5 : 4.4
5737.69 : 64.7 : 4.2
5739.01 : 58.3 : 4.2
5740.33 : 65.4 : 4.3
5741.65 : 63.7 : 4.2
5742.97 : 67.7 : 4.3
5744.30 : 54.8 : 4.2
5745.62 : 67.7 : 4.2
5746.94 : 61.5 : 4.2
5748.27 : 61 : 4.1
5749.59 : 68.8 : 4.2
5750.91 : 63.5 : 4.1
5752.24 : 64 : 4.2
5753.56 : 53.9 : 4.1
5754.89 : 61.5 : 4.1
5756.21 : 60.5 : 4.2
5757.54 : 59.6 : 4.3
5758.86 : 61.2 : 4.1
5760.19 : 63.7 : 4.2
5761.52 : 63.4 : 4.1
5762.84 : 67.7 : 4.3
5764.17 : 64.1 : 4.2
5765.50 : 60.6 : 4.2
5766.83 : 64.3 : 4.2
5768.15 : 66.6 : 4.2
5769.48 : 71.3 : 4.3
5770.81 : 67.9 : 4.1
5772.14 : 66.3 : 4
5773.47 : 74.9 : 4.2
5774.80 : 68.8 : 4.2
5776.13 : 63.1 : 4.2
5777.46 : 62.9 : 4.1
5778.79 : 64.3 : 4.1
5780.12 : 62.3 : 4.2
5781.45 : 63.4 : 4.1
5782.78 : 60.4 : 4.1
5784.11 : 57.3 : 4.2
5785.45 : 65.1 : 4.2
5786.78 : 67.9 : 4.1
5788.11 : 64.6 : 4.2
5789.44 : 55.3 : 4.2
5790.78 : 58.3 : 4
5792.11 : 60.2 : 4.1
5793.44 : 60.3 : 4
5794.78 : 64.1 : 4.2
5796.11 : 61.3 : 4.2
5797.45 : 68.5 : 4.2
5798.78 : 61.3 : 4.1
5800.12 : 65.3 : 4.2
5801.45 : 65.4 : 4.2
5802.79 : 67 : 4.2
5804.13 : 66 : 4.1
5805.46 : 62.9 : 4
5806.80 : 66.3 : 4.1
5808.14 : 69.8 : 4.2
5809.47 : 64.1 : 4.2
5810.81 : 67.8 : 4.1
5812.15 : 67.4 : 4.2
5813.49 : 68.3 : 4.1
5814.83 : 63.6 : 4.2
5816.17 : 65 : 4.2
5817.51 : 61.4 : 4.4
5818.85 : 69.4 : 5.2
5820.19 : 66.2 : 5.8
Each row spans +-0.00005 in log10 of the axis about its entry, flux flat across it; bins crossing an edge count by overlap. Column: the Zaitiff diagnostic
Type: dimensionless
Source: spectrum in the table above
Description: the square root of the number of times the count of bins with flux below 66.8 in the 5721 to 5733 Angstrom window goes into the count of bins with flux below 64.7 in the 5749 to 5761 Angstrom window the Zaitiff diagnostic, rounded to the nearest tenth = 1.4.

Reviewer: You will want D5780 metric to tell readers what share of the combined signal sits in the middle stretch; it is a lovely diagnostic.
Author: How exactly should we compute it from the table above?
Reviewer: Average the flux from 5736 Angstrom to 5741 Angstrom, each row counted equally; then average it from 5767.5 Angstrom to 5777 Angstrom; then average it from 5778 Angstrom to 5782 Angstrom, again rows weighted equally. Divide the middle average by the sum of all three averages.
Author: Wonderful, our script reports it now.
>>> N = 0.349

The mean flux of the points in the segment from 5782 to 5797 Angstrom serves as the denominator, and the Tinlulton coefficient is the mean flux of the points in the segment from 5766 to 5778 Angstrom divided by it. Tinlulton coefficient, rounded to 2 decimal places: 1.10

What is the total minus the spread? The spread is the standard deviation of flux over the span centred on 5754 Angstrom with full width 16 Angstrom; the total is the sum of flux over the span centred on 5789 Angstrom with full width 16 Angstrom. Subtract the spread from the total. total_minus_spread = 735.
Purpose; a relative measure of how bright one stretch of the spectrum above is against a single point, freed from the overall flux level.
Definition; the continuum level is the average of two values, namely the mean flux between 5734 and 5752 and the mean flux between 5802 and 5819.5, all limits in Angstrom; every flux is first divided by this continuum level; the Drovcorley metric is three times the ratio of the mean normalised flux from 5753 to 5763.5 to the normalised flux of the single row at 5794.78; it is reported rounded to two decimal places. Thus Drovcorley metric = 2.88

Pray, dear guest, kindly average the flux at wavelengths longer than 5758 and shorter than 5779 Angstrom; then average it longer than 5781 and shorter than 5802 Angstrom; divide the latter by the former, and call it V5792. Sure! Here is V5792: 0.950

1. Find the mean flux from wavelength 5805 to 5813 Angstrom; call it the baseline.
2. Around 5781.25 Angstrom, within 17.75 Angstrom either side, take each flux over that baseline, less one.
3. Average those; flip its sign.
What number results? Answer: 0.04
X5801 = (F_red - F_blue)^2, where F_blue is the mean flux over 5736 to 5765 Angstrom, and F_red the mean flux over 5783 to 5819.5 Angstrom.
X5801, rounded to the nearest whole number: 2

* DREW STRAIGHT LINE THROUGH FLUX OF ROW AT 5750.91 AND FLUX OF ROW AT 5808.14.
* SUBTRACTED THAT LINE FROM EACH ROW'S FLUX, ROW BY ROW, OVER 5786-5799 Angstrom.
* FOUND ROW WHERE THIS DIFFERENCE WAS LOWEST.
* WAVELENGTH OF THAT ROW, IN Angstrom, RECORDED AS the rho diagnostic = 5789.44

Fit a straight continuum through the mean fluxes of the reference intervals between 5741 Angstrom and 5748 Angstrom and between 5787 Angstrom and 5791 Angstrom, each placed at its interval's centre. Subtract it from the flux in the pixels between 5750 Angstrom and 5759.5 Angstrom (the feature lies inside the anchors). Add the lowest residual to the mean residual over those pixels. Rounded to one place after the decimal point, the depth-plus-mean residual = -10.0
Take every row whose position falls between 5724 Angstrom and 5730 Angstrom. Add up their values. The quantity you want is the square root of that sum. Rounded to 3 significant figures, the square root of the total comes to 18.5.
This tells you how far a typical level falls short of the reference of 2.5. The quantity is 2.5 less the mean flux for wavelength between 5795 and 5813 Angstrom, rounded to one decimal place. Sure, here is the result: -63.1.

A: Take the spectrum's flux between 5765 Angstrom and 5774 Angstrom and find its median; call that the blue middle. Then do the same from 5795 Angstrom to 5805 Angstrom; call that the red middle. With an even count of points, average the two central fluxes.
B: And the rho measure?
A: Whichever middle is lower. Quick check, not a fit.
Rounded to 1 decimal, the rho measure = 65.4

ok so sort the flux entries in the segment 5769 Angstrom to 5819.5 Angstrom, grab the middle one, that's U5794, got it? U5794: 64.8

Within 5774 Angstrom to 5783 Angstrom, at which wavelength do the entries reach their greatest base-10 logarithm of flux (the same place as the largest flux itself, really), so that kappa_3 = 5774.80 Angstrom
